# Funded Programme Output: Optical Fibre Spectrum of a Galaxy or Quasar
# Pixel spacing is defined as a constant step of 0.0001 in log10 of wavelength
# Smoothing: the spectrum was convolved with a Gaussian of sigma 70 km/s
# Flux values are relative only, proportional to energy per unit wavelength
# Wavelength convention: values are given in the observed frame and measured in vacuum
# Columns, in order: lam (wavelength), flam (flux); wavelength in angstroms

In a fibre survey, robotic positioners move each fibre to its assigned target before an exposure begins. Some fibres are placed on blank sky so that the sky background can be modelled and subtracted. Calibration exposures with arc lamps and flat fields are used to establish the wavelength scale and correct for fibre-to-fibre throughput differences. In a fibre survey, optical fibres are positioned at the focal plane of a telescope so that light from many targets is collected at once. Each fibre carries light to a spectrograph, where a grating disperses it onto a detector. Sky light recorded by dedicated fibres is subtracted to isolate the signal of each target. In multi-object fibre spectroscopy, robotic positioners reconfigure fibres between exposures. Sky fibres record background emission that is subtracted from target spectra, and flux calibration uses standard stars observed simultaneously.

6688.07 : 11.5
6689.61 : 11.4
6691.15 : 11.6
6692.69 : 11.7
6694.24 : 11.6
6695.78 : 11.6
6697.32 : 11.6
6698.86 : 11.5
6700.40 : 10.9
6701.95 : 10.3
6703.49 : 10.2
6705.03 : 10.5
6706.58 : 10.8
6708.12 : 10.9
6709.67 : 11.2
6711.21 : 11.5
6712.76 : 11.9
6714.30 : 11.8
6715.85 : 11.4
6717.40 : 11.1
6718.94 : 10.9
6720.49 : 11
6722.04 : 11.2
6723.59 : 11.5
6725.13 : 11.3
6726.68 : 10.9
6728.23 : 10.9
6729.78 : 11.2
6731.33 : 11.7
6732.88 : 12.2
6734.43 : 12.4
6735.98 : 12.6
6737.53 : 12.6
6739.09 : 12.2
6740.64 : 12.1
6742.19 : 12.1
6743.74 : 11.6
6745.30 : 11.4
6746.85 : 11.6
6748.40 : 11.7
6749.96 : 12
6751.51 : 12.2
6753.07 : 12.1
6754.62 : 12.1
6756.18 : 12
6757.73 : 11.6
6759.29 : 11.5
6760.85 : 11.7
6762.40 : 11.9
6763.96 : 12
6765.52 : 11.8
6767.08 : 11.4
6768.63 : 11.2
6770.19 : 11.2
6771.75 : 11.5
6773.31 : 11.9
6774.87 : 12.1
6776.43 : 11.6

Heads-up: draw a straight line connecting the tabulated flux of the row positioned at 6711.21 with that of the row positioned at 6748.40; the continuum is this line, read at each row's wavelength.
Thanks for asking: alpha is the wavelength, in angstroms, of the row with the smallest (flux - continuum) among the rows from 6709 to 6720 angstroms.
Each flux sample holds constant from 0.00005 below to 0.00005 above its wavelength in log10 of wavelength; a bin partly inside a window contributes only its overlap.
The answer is 6718.94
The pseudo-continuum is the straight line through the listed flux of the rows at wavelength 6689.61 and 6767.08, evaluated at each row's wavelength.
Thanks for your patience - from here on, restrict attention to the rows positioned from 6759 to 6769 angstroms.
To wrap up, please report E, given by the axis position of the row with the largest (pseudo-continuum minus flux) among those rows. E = 6768.63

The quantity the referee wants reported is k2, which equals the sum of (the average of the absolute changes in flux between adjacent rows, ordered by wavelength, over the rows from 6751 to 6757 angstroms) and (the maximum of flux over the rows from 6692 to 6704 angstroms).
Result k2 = 11.8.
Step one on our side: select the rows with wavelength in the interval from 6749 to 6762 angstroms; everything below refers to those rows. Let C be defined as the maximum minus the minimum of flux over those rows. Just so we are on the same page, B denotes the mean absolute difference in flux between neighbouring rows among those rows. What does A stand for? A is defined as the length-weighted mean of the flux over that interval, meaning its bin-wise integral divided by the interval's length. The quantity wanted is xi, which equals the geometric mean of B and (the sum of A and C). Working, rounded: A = 11.9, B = 0.16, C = 0.70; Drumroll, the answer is 1.41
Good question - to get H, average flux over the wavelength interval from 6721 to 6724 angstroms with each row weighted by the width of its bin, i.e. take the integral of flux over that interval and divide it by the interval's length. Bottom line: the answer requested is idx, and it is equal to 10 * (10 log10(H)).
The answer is 105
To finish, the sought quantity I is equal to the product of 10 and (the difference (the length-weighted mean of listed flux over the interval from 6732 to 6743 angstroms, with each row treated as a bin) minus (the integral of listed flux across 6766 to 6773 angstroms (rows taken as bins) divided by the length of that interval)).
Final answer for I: 9.2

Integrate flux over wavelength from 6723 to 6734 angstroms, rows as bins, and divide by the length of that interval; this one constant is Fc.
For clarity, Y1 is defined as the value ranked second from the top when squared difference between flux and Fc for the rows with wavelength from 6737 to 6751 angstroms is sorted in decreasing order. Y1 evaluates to 0.6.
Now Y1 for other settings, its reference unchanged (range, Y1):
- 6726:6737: 1.0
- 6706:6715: 0.3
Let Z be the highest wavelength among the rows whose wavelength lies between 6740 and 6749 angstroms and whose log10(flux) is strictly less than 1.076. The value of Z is 6748.40 angstroms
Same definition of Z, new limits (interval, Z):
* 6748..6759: 6757.73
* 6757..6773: 6771.75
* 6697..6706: 6705.03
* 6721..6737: 6731.33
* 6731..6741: 6731.33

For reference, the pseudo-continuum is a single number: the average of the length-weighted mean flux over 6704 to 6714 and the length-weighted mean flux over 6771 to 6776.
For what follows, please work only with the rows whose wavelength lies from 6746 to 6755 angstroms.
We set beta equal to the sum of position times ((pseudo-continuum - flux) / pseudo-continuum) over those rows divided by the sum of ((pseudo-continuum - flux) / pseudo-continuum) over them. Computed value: 6751.8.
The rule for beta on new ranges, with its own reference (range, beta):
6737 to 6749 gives 6740.3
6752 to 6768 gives 6758.3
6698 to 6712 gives 6704.3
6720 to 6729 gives 6725.0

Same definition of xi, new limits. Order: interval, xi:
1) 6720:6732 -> 1.81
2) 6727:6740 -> 2.02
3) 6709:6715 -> 1.81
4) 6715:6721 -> 1.52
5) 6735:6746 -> 1.63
